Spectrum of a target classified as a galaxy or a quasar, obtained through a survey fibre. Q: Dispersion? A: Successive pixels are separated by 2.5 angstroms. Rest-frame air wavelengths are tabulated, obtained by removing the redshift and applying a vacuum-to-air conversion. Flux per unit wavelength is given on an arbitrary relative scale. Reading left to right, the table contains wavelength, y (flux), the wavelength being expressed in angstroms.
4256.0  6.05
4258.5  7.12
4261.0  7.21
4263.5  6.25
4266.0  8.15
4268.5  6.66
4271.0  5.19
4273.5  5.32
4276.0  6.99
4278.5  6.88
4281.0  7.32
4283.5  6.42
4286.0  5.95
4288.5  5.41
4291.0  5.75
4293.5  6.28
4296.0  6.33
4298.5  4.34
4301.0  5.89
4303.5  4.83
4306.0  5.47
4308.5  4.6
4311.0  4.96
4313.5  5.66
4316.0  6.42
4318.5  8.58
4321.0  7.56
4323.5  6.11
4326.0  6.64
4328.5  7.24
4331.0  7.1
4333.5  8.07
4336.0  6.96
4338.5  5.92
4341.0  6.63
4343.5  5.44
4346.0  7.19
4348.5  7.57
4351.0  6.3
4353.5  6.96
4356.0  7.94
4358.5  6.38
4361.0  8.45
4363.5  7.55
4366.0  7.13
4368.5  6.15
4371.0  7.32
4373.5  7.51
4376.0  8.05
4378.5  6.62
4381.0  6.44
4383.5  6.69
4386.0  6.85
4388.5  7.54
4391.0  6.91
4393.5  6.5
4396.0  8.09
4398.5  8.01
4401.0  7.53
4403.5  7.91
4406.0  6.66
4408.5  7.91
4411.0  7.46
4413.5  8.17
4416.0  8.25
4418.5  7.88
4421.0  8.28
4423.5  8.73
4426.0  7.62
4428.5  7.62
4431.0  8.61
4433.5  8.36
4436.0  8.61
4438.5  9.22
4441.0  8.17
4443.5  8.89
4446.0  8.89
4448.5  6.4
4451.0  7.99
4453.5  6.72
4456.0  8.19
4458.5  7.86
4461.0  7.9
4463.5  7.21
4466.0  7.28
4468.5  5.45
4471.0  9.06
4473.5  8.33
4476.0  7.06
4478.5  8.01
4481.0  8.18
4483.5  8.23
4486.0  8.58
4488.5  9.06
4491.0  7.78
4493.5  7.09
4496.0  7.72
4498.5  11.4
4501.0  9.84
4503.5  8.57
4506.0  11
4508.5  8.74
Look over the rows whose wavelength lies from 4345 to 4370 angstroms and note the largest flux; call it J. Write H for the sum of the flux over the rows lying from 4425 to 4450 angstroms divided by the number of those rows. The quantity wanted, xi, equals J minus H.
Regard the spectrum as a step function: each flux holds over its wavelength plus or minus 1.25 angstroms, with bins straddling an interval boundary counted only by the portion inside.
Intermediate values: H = 8.2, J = 8.45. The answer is 0.2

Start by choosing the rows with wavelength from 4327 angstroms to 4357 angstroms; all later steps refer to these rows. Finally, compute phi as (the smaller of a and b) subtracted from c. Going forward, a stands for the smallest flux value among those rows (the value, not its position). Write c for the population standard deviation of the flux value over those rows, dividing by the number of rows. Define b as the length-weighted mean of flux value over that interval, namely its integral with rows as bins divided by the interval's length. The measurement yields -4.70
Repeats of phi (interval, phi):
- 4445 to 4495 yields -4.55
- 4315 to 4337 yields -5.37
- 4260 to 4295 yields -4.37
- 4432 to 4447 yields -7.82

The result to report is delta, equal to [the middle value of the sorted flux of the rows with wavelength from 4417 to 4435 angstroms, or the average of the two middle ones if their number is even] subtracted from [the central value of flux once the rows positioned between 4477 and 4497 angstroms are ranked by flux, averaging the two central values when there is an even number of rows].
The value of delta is -0.2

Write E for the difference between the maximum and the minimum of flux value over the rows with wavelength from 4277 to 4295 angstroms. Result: 1.9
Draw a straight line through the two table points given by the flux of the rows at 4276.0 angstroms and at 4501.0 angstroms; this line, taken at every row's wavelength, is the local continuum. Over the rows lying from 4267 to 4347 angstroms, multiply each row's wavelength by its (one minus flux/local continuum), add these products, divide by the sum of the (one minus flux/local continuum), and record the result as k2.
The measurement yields 4307.1 angstroms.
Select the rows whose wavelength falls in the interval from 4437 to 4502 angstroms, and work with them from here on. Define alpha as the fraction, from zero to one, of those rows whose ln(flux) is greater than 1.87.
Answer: 0.92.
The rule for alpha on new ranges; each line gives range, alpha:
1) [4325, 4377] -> 0.76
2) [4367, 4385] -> 0.71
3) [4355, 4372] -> 0.71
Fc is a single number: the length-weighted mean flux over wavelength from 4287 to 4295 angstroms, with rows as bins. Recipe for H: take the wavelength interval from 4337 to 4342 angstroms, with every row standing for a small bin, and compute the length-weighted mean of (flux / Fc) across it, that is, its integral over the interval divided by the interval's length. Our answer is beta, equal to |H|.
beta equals 1.08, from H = 1.08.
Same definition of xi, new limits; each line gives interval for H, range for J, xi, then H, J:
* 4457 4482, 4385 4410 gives 0.5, 7.6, 8.09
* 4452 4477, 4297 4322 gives 1.1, 7.5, 8.58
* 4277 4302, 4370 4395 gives 2.0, 6.1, 8.05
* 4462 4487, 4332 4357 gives 0.3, 7.7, 8.07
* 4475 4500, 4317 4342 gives 0.3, 8.3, 8.58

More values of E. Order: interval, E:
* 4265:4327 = 4.2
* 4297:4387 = 4.2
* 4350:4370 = 2.3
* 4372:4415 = 1.7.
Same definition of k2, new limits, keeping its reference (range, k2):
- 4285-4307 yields 4297.1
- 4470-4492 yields 4481.3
